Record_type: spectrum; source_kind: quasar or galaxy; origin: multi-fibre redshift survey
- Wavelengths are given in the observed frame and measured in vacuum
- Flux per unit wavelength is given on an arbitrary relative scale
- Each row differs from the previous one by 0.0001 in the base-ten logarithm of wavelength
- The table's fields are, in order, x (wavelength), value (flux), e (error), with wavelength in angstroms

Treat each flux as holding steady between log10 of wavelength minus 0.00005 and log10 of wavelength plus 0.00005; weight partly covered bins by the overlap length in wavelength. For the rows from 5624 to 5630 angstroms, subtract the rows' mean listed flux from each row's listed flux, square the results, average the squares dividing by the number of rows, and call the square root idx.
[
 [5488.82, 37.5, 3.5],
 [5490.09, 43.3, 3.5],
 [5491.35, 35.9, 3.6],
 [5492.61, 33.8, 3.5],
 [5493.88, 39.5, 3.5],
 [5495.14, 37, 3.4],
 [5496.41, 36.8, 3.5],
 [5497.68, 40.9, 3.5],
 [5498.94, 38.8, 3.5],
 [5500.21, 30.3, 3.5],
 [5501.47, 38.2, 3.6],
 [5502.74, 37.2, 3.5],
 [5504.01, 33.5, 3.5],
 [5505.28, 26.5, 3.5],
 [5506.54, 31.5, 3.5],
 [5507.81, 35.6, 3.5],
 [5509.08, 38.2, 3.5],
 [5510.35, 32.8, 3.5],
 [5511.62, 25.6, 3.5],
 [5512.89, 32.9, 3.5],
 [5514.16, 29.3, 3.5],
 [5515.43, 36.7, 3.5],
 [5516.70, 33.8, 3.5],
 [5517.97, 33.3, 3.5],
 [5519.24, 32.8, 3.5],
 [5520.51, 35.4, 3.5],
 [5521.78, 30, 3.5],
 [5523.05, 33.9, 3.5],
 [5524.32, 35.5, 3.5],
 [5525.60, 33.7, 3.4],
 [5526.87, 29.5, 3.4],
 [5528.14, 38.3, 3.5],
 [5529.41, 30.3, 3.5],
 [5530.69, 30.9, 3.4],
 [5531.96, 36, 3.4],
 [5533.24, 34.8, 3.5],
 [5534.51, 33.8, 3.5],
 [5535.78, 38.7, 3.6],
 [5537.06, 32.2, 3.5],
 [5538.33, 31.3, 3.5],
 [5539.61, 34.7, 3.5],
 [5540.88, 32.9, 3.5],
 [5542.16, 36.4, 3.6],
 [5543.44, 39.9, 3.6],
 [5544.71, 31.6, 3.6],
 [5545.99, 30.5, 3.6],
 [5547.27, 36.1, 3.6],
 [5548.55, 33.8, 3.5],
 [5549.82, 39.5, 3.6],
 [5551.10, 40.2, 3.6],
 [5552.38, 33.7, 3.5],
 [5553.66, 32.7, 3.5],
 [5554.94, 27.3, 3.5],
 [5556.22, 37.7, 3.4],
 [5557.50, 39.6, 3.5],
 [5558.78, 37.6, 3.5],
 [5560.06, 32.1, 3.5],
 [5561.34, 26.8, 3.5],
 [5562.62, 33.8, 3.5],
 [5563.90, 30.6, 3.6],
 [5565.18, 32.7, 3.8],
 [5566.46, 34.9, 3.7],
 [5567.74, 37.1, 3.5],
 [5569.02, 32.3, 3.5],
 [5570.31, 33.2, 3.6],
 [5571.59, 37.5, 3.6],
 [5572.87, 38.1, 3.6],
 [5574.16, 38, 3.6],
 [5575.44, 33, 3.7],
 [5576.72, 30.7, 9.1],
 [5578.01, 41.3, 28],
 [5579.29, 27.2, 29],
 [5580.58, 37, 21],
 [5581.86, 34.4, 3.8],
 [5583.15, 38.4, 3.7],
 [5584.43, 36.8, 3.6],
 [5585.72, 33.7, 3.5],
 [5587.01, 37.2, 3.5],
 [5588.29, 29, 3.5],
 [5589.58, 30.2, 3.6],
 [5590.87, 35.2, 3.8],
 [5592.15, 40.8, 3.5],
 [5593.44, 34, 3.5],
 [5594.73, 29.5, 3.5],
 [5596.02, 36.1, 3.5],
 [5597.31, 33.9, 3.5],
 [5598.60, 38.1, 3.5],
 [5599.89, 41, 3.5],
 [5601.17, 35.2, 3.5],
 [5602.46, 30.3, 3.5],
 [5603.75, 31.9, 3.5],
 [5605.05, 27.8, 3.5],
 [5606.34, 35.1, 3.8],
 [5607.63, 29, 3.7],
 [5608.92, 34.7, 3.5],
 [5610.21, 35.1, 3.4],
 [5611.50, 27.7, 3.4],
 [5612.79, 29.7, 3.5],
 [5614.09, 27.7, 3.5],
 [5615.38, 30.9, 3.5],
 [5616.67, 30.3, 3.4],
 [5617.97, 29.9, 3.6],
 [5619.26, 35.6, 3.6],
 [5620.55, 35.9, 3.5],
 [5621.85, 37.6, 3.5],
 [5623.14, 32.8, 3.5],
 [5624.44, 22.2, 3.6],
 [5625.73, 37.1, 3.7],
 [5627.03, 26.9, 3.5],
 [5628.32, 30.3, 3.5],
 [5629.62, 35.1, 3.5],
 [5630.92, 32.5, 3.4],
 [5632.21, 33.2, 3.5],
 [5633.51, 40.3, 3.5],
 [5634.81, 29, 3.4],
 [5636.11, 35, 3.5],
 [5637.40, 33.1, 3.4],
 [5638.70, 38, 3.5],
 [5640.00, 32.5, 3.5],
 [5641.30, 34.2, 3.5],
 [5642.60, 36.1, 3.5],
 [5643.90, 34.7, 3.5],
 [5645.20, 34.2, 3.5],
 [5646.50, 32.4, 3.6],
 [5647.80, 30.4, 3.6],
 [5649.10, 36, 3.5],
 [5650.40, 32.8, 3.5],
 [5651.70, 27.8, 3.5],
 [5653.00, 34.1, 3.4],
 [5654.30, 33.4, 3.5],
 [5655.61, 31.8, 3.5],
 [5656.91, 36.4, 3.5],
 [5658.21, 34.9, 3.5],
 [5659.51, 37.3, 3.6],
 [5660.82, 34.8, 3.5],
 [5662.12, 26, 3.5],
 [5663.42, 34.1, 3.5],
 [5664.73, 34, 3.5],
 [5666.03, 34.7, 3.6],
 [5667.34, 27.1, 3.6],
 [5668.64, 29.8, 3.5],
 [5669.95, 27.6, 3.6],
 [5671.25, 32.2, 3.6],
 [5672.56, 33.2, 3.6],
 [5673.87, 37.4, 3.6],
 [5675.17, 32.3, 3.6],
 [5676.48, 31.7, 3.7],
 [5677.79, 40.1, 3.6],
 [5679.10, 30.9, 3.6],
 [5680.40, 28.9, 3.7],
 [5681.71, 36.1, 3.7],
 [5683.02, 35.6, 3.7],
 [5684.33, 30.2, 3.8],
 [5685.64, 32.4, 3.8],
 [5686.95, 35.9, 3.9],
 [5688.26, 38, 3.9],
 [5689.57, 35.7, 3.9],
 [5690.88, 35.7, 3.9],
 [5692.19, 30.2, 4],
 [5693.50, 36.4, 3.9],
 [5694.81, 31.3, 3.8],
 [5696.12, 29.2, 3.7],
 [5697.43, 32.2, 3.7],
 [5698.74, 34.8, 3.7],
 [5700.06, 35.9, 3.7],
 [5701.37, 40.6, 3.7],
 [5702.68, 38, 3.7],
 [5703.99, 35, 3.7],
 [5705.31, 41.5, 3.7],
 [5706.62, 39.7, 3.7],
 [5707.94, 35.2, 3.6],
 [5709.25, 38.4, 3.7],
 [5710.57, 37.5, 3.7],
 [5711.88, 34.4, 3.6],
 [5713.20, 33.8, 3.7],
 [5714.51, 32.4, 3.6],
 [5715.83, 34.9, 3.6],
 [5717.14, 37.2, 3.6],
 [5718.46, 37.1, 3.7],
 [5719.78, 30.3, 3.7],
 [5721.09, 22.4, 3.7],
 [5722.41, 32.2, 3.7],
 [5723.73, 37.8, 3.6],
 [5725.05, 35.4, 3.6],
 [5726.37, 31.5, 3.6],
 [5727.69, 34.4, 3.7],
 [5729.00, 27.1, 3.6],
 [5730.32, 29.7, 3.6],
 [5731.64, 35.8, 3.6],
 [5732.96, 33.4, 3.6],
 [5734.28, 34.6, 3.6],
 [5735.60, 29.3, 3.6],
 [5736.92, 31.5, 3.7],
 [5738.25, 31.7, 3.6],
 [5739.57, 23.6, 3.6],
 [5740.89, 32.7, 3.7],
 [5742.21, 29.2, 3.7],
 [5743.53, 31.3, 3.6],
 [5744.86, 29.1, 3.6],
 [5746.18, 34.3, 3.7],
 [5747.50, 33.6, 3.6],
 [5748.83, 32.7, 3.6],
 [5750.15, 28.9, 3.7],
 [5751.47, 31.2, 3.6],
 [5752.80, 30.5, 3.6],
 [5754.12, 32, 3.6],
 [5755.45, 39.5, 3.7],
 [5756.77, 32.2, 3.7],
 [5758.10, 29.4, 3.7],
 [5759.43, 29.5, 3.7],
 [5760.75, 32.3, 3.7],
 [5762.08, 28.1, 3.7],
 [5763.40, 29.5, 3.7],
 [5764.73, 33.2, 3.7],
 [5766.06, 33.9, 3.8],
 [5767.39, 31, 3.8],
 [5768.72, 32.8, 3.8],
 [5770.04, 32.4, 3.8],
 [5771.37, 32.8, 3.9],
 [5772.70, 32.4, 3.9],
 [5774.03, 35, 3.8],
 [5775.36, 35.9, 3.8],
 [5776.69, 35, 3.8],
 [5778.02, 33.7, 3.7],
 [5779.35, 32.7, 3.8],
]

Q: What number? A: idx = 5.4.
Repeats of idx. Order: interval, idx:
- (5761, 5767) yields 2.4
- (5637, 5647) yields 1.8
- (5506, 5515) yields 3.8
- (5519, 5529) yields 2.7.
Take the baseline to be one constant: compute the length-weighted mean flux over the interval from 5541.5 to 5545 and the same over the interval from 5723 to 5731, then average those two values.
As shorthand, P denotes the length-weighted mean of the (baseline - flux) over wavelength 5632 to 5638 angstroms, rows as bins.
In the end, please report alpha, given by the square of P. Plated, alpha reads 0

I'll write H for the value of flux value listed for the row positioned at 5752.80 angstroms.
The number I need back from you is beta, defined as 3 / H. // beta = 0.098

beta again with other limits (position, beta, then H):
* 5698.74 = 0.086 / 34.8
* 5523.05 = 0.088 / 33.9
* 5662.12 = 0.115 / 26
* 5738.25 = 0.095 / 31.7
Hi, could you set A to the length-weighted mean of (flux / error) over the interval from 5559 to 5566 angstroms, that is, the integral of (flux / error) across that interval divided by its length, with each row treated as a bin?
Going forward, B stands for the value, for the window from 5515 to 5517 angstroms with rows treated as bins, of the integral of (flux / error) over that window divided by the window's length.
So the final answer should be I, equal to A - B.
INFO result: -1.23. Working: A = 8.9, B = 10.1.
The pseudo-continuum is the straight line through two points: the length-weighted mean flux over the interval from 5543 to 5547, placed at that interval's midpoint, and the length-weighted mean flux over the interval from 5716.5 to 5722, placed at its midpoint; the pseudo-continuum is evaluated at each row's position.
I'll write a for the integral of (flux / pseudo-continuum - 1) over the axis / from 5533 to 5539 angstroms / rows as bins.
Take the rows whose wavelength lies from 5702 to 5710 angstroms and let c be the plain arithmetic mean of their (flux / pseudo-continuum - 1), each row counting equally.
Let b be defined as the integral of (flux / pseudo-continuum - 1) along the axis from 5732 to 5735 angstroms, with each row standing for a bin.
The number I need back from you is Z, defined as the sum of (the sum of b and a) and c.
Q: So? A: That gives 0.4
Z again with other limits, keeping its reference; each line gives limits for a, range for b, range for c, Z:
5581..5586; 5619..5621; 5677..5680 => 0.7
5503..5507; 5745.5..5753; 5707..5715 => -0.1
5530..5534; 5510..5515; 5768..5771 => -0.6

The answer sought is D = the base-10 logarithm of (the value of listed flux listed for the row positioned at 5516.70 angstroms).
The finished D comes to 1.53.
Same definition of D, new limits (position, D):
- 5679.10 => 1.49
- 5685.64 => 1.51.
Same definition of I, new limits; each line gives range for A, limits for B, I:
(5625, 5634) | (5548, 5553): -0.88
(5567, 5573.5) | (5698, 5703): -0.05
